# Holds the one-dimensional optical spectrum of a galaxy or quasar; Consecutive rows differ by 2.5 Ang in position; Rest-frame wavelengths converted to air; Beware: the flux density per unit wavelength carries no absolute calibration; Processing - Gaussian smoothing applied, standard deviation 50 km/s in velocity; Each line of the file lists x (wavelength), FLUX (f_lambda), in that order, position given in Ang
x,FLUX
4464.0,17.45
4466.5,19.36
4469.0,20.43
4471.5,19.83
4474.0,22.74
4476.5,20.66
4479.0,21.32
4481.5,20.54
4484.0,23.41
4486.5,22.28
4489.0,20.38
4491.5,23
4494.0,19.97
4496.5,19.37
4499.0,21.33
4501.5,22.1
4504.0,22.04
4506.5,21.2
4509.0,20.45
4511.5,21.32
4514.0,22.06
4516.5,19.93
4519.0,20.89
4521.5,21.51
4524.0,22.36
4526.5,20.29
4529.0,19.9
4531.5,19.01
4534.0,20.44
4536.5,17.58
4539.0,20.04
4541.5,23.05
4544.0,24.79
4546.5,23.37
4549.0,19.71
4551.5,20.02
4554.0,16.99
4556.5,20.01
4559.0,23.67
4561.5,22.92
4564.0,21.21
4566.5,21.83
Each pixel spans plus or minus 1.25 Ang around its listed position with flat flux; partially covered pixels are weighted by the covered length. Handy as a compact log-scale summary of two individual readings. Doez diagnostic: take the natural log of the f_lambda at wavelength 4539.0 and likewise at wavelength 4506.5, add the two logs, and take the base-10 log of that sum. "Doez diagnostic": 0.782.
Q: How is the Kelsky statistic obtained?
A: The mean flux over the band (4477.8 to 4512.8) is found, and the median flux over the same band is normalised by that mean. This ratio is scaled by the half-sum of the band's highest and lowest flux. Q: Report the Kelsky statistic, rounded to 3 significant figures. 21.4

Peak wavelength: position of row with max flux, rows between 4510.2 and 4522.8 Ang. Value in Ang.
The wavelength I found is 4514.0 Ang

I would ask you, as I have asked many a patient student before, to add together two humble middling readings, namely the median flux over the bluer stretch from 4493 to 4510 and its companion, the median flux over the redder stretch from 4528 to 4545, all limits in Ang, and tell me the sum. 41.24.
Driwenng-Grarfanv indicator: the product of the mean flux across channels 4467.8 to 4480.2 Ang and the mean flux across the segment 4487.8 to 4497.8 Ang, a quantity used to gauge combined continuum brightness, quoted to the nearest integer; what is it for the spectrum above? 434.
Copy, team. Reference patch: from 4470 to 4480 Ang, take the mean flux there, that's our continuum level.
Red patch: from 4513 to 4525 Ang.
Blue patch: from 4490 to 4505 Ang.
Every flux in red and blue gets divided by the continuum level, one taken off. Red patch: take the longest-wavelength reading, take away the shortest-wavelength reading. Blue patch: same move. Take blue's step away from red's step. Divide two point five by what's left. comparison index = 42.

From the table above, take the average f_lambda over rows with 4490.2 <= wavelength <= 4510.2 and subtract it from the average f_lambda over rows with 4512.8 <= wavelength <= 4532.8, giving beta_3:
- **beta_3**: -0.44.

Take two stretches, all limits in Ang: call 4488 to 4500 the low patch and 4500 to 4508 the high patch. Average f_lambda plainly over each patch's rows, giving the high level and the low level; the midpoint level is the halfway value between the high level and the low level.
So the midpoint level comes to 21.3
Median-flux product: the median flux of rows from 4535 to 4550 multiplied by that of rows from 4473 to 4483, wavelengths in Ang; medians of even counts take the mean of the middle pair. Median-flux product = 452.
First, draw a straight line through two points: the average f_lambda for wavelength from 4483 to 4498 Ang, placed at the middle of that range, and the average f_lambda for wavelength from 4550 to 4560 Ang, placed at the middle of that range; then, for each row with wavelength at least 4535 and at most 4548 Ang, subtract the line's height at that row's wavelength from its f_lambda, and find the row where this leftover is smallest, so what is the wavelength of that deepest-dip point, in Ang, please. 4536.5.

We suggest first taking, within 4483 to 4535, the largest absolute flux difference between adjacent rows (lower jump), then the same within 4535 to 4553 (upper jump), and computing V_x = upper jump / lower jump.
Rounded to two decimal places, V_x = 1.21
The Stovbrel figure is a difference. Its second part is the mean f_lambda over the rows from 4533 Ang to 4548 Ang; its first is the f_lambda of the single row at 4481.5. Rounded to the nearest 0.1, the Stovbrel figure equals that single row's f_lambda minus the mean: -1.0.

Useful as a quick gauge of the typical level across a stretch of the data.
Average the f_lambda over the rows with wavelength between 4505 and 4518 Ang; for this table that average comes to 21.0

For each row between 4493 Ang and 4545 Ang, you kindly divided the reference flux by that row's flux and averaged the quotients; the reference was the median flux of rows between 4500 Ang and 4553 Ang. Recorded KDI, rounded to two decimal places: 1.00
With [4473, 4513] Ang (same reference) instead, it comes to 0.98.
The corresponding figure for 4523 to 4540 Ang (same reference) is 1.05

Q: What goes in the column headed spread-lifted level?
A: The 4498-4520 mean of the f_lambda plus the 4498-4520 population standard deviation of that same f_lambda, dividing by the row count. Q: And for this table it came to 22.0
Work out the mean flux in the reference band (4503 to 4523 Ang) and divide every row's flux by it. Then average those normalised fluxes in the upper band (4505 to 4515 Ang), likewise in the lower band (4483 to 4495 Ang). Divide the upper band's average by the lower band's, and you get 0.97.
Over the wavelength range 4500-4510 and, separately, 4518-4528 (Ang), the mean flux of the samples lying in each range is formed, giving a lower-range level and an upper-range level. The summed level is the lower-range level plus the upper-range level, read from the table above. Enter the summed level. 42.7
